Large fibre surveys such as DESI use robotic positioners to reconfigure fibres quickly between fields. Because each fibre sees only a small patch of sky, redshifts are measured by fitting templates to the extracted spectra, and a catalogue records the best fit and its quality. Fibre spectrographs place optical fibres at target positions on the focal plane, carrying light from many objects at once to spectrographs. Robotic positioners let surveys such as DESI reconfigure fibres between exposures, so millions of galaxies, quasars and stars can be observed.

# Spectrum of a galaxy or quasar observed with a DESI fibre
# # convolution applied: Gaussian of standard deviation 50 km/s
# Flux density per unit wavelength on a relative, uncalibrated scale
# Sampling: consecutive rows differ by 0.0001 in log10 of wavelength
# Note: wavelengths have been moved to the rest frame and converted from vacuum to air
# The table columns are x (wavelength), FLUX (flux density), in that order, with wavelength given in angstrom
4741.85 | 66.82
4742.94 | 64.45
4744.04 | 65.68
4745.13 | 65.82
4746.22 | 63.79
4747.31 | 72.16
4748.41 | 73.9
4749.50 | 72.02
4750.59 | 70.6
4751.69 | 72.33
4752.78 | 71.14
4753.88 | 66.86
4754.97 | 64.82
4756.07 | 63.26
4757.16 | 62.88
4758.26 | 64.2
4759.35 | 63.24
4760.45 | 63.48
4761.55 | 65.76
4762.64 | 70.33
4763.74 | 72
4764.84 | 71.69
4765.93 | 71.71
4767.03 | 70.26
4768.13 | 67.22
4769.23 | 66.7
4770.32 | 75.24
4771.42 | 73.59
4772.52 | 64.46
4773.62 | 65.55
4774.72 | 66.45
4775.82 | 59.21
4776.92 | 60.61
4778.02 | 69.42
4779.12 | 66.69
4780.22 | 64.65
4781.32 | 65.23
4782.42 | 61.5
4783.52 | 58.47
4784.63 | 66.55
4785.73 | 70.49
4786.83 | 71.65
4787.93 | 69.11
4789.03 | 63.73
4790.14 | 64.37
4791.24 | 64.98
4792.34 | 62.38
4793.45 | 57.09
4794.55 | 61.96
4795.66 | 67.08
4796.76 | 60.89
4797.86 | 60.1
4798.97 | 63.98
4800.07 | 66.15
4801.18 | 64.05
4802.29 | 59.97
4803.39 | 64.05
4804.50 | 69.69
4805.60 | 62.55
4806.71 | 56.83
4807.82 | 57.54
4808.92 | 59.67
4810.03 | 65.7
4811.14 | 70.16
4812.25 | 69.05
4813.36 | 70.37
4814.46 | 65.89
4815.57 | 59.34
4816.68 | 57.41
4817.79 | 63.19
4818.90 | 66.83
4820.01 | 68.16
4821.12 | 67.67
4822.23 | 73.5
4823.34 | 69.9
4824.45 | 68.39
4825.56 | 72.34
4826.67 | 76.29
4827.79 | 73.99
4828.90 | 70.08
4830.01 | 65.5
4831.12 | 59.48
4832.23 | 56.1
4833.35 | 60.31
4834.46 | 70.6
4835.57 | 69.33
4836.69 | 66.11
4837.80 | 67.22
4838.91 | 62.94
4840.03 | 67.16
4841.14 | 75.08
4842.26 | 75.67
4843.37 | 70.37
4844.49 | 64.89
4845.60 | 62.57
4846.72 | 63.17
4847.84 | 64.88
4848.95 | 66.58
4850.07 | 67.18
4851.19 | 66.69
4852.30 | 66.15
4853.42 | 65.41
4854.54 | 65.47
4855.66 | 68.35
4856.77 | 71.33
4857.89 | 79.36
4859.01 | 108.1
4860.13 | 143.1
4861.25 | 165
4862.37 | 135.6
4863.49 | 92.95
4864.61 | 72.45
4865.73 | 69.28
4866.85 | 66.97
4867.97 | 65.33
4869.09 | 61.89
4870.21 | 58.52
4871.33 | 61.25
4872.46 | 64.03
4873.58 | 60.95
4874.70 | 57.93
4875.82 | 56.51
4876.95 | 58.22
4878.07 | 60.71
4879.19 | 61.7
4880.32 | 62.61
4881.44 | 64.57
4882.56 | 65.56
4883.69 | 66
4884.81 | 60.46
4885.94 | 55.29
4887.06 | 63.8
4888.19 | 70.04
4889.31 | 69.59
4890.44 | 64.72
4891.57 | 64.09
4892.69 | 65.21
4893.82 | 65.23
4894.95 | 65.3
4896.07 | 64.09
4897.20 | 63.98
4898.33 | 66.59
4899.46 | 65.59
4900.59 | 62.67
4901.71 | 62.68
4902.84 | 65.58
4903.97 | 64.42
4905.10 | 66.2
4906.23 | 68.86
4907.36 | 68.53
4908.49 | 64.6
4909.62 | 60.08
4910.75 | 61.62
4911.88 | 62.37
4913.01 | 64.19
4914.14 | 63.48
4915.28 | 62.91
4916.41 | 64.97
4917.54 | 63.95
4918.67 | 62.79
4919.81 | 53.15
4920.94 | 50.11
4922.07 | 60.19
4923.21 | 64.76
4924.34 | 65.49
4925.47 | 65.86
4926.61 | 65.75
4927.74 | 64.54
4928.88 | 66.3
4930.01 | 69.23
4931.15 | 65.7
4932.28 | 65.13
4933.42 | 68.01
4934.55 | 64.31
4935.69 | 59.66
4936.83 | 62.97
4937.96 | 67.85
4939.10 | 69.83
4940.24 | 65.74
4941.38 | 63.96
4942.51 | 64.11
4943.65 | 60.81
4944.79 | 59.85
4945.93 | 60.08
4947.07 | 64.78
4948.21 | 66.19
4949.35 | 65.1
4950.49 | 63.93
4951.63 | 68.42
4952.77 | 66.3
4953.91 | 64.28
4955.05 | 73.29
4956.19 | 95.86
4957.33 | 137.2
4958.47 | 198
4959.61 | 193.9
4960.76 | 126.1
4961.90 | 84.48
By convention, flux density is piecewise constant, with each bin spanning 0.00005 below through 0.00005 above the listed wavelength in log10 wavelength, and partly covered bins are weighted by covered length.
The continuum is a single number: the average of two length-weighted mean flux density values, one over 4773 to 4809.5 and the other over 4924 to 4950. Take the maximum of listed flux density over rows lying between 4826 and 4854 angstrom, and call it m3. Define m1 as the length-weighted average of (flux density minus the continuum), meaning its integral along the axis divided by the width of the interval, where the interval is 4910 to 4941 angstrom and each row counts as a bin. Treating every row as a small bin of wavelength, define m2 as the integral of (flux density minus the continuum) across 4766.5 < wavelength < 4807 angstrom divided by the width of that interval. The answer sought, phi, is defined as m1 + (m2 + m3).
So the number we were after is 76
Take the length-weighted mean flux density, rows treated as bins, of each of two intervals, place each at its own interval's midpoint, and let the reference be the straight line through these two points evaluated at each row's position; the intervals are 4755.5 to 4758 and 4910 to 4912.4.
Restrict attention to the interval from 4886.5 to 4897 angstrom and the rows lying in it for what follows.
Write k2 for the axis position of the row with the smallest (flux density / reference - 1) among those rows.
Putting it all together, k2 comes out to 4887.06 angstrom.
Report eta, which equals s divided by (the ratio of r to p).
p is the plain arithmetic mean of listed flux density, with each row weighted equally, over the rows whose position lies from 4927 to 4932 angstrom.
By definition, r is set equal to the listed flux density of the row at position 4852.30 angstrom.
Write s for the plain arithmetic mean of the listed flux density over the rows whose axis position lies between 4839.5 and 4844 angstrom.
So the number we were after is 72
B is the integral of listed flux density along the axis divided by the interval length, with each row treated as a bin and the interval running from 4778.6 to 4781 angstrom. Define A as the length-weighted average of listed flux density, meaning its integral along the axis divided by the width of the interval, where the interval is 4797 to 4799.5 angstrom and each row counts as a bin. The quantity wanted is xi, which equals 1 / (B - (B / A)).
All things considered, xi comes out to 0.0155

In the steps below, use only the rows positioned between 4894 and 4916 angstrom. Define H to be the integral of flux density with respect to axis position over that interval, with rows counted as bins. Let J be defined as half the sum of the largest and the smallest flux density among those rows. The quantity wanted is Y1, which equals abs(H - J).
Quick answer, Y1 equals 1353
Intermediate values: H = 1417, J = 64.5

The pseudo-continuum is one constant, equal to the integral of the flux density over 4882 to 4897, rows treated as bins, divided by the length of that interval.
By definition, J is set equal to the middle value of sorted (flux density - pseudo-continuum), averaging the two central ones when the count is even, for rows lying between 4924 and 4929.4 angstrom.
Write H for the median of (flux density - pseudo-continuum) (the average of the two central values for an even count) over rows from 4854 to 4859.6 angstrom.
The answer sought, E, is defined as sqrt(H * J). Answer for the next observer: 2.9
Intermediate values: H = 7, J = 1.2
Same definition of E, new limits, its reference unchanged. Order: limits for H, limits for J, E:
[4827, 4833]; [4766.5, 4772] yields 2.3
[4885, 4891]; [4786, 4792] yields 0.3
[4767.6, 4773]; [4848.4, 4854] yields 2.3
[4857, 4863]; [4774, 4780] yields 11.6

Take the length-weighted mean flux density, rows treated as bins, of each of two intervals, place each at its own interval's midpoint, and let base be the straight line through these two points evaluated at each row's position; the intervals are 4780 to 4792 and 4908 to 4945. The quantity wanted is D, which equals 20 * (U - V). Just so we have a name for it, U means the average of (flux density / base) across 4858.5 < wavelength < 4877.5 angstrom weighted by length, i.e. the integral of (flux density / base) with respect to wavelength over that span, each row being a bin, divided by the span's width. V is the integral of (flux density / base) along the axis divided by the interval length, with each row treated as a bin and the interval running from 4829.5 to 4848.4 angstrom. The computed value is 5.1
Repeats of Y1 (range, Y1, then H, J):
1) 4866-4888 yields 1302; 1363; 61.1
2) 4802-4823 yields 1294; 1360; 65.2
